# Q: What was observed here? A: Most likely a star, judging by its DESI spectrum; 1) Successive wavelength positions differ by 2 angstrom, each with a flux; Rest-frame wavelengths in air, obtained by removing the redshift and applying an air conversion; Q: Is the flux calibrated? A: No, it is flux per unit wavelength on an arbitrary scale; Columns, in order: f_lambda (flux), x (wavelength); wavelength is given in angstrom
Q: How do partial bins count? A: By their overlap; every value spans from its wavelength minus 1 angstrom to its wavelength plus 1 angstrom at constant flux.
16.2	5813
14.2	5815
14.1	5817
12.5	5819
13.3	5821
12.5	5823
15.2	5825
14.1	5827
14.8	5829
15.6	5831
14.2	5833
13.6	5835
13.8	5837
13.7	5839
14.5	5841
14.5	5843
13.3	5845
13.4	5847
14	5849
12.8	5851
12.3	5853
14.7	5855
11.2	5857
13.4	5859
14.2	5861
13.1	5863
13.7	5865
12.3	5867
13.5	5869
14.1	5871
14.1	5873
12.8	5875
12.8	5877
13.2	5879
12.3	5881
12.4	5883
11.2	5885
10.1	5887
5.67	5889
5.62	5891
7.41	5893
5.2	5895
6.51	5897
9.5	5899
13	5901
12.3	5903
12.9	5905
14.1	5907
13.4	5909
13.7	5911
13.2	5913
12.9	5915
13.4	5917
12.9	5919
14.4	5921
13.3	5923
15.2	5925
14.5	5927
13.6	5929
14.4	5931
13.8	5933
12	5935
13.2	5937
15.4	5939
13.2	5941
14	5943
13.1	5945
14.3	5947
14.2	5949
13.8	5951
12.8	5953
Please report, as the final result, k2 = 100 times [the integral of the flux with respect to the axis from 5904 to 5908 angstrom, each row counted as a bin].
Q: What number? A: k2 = 5400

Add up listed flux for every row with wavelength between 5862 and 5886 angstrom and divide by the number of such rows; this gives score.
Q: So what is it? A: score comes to 12.96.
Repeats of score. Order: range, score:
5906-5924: 13.48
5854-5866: 13.38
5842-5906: 11.80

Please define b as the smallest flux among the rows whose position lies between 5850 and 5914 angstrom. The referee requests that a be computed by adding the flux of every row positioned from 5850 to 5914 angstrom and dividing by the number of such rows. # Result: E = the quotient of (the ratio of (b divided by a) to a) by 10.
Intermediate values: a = 11.8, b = 5.2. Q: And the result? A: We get 0.0038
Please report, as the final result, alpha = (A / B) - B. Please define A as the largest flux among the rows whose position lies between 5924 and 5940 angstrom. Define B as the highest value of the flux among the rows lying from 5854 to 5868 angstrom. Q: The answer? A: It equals -13.7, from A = 15.4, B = 14.7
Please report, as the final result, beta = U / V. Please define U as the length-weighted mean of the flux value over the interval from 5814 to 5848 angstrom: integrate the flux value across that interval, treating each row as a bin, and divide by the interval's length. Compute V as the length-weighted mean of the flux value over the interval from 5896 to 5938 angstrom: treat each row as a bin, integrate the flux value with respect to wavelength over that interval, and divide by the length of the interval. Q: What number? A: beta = 1.08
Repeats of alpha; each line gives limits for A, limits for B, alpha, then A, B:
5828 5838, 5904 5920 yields -13.0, 15.6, 14.1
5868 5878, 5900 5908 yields -13.1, 14.1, 14.1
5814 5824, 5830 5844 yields -14.7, 14.2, 15.6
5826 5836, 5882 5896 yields -11.1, 15.6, 12.4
